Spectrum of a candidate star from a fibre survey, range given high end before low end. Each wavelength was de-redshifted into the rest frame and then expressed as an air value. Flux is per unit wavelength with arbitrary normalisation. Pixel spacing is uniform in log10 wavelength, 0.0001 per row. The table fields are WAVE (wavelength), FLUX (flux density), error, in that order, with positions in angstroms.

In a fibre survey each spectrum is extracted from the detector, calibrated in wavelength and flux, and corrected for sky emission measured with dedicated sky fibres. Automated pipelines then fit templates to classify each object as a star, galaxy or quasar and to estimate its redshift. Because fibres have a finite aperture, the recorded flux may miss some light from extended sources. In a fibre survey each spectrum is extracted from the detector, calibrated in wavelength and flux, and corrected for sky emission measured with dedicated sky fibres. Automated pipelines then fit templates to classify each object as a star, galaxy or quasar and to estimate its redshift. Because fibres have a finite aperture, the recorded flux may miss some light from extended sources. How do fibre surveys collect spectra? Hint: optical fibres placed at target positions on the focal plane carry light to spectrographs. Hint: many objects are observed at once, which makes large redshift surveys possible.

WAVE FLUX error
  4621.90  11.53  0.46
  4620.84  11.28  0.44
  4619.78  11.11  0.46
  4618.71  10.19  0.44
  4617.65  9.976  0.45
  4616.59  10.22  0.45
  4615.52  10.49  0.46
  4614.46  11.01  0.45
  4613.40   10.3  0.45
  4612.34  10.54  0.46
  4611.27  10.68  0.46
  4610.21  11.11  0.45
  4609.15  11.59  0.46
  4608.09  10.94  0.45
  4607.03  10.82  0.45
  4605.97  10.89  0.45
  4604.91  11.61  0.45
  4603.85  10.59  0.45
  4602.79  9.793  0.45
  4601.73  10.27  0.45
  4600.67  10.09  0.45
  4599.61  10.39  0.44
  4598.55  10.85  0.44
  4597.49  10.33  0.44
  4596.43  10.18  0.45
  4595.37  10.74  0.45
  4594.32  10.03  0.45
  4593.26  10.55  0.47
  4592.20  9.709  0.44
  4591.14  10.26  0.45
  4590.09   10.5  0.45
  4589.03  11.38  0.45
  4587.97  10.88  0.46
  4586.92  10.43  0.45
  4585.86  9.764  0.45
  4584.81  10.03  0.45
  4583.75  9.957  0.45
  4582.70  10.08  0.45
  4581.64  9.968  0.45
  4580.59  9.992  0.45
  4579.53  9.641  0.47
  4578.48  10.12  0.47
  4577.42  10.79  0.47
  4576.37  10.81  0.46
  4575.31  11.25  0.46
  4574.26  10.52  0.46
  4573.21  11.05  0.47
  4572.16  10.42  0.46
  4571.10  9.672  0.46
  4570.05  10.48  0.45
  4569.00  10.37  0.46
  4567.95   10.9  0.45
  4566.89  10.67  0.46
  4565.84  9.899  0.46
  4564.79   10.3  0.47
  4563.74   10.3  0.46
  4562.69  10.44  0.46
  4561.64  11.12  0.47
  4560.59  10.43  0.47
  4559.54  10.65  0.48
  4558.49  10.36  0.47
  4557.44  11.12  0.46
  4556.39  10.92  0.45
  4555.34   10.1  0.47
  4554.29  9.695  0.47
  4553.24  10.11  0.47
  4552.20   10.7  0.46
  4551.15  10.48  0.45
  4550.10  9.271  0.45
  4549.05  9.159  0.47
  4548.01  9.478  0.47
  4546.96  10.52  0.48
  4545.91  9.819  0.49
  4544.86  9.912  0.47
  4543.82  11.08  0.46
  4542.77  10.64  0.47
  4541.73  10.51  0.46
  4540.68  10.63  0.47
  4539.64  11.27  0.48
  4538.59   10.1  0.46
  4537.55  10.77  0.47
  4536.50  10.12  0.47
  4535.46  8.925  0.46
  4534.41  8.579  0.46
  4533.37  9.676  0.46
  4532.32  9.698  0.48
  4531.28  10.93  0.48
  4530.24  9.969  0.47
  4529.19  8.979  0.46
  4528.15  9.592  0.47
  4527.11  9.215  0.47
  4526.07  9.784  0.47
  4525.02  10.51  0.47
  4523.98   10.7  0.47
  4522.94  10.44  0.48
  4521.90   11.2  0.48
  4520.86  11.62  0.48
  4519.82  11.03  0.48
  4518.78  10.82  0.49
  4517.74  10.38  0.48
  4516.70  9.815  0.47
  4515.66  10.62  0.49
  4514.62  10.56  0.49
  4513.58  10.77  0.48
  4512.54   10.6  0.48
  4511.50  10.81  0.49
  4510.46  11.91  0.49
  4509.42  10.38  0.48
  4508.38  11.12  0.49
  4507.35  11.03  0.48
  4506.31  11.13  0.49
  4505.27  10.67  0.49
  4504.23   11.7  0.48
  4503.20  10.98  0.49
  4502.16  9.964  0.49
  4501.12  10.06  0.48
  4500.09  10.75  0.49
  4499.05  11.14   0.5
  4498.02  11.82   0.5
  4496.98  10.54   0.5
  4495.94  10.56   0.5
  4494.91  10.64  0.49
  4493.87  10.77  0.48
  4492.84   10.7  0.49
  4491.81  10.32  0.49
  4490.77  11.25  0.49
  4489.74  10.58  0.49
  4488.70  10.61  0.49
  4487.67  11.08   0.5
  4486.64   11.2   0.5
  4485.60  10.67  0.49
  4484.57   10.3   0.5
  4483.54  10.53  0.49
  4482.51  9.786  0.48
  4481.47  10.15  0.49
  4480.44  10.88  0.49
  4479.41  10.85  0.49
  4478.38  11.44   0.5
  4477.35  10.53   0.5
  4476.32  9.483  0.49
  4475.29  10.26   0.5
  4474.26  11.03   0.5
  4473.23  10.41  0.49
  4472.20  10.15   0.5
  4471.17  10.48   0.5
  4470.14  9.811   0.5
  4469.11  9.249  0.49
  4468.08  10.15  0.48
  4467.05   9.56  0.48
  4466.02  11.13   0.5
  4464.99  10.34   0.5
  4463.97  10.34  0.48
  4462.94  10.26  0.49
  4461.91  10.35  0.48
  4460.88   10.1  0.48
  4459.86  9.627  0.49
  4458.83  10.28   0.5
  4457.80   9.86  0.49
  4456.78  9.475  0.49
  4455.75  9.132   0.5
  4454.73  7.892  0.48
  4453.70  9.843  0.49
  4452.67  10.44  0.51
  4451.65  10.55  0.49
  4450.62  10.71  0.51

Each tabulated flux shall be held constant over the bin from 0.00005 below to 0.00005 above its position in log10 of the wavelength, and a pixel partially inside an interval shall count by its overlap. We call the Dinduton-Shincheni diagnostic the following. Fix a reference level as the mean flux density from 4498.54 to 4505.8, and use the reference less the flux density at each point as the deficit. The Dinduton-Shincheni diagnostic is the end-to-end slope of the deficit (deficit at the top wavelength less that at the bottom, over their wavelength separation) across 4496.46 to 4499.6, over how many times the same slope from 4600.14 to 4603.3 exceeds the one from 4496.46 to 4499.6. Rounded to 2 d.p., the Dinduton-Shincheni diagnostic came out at 0.60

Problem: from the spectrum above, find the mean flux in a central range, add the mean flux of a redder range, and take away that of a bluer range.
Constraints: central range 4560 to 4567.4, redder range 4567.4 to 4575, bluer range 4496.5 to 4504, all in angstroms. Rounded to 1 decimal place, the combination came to 10.2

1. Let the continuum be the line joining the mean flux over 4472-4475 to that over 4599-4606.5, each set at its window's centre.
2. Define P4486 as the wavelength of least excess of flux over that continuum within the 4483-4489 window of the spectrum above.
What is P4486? 4484.57 angstroms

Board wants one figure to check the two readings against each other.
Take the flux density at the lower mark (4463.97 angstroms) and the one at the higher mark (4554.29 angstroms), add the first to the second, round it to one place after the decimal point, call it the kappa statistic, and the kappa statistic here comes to 20.0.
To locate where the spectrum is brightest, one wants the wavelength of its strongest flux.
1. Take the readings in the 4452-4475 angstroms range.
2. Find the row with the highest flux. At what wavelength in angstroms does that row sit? 4466.02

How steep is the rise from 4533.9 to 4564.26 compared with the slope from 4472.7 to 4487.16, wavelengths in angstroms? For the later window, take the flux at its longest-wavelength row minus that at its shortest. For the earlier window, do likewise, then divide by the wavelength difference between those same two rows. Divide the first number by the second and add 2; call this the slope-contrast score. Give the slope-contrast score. 31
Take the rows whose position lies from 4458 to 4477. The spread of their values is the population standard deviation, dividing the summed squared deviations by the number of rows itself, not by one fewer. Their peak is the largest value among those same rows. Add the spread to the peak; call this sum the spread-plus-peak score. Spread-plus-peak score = 11.6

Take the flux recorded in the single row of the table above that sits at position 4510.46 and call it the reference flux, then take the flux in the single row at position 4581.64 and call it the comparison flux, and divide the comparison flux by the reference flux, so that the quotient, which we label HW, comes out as 0.84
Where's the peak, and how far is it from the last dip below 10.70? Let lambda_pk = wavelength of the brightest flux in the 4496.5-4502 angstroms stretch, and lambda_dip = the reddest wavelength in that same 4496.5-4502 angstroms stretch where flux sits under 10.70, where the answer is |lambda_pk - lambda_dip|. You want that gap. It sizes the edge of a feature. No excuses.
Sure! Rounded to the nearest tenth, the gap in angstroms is 3.1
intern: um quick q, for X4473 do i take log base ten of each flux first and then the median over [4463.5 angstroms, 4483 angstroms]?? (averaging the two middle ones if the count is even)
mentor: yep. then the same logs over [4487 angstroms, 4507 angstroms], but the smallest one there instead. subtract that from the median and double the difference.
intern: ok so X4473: 0.032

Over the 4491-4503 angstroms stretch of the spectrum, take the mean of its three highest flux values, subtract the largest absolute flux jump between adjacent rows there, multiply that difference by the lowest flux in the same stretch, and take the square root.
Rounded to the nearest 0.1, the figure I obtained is 10.0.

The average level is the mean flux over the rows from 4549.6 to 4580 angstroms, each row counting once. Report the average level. 10.4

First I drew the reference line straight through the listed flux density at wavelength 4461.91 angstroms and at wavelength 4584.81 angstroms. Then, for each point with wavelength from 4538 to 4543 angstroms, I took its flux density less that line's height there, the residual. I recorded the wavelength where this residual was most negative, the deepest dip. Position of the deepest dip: 4538.59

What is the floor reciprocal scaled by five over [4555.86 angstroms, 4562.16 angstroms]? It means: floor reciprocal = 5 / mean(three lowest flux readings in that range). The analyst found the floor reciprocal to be 0.48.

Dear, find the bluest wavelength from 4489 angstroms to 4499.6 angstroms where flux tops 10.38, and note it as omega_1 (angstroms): 4489.74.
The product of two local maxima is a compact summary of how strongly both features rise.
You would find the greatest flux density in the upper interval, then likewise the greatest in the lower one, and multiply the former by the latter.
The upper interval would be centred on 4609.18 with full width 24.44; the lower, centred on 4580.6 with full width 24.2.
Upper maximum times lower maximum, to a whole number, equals 132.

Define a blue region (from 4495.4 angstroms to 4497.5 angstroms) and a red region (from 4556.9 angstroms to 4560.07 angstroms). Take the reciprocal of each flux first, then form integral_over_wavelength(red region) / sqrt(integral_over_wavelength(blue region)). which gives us 0.66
